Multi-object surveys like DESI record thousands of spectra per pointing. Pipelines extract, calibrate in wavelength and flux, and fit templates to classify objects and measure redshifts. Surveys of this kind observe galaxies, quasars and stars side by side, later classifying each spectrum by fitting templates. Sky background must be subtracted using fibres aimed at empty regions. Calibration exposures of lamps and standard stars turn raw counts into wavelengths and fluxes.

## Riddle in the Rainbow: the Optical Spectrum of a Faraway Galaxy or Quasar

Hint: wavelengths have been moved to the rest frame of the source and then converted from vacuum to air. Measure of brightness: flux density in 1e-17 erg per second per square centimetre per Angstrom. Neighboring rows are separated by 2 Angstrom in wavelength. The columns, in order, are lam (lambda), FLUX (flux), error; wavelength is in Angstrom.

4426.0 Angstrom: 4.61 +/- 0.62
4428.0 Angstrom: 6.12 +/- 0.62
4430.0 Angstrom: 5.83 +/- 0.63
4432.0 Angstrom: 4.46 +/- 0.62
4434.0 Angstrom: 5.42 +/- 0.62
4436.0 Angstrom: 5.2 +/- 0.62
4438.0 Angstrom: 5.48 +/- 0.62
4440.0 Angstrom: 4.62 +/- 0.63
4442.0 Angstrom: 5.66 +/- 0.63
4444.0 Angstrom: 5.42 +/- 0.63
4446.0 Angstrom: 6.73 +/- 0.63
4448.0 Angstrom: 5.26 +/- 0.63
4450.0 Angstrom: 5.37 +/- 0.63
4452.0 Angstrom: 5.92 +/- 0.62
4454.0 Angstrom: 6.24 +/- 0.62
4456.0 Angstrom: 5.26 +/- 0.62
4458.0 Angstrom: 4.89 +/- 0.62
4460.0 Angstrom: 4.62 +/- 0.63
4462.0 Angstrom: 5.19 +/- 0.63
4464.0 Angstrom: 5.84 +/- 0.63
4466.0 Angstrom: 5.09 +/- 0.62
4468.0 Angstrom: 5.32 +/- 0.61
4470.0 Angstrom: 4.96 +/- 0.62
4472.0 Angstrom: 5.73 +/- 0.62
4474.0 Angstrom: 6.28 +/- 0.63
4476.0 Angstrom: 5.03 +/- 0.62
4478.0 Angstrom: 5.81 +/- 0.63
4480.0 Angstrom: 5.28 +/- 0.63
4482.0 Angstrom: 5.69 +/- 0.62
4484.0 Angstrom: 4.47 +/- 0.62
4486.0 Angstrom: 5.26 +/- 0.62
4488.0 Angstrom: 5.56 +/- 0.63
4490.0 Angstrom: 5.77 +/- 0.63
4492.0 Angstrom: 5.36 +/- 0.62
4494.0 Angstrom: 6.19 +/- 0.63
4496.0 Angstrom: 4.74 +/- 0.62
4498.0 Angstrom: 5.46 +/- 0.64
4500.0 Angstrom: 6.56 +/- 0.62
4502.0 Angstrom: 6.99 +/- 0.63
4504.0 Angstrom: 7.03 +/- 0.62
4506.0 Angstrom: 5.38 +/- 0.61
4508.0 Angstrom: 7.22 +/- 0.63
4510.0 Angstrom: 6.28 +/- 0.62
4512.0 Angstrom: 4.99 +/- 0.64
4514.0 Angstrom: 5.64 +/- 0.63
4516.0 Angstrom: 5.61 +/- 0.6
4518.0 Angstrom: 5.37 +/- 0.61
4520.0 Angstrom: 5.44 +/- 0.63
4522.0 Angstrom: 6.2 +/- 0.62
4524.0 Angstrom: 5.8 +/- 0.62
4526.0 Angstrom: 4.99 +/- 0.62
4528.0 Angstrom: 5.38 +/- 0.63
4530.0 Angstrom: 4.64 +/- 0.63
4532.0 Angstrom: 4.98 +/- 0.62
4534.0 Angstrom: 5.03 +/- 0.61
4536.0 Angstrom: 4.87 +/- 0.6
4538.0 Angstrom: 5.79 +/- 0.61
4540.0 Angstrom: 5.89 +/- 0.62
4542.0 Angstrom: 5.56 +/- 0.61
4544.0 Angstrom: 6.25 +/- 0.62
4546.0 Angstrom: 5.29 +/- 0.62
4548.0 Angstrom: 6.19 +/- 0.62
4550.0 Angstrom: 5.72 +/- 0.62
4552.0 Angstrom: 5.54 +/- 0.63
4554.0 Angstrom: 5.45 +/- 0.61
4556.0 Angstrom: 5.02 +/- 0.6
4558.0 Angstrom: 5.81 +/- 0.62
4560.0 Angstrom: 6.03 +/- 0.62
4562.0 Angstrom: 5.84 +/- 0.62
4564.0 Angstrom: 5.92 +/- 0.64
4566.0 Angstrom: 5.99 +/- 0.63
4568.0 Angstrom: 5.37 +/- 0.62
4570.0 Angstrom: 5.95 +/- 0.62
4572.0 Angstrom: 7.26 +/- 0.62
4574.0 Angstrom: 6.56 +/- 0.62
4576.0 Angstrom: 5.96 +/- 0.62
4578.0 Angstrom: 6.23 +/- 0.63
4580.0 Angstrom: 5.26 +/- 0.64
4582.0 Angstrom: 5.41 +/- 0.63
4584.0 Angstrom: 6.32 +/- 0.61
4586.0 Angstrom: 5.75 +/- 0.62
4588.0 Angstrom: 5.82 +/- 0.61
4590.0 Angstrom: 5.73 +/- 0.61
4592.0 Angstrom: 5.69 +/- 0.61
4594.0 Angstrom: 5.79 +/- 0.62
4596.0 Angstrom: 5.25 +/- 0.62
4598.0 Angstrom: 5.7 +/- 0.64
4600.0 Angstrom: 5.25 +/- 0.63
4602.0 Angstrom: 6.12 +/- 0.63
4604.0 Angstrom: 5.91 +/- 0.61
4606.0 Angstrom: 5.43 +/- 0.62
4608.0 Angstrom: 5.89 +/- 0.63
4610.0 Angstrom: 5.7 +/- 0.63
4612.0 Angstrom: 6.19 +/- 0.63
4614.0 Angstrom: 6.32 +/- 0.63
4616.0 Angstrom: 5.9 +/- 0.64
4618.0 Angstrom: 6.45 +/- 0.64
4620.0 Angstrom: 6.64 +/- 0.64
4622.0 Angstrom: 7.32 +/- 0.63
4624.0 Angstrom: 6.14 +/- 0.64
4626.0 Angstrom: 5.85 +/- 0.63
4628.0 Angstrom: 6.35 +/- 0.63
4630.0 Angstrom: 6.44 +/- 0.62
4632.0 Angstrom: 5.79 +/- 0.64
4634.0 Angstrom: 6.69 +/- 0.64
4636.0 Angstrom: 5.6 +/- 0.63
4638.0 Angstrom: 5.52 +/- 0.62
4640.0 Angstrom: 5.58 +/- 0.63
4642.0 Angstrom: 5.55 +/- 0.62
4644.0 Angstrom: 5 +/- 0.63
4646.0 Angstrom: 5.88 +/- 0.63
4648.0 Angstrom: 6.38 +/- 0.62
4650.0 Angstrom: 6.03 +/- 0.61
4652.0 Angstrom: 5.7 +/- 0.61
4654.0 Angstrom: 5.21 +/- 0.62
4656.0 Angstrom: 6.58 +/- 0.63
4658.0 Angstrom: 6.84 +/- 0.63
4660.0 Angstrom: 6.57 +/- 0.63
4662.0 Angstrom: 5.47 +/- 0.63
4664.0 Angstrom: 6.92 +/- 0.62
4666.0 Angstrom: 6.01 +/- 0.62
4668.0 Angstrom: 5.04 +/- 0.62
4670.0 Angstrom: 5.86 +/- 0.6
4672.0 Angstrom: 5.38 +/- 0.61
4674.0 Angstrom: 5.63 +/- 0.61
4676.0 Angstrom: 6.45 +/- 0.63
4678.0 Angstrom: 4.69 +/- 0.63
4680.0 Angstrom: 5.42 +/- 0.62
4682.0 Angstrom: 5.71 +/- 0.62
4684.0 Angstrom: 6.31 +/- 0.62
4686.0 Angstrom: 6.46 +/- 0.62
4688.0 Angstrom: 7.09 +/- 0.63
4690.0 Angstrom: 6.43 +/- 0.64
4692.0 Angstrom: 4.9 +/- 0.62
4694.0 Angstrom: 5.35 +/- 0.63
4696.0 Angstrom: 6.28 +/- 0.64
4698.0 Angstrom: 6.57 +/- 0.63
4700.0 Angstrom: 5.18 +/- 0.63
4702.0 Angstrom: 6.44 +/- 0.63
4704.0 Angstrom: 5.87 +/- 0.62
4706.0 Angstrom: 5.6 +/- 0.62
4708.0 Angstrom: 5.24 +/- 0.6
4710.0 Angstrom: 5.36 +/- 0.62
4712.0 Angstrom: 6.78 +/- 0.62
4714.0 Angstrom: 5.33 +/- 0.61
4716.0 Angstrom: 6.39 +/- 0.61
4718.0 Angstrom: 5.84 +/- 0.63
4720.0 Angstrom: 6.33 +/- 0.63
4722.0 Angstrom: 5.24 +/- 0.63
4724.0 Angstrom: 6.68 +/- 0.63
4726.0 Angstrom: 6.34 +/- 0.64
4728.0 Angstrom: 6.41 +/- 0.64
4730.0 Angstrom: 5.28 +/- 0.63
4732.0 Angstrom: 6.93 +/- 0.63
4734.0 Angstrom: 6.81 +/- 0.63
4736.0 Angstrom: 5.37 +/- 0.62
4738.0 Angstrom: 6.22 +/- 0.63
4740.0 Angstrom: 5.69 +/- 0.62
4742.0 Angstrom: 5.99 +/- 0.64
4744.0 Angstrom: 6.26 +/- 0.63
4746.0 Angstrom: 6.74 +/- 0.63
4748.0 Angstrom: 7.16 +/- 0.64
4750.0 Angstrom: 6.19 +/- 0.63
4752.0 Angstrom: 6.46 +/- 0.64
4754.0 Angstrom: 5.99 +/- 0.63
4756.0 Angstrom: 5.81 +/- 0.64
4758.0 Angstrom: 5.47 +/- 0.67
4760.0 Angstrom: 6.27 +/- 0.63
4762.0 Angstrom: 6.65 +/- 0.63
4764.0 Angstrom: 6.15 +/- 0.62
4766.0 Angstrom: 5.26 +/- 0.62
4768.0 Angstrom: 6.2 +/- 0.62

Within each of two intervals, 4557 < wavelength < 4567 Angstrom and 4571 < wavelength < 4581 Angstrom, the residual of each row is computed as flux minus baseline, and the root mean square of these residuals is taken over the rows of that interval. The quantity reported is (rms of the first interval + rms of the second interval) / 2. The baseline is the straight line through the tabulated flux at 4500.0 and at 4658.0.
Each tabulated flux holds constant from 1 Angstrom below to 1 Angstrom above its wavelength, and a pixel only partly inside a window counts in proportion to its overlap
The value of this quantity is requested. 0.78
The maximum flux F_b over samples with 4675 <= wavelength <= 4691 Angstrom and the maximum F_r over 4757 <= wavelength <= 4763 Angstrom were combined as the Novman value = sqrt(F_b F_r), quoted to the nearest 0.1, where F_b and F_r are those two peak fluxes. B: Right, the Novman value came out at 6.9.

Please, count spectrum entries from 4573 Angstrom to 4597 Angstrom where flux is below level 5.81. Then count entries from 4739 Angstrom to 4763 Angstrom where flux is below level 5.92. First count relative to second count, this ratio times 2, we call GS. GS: 4.7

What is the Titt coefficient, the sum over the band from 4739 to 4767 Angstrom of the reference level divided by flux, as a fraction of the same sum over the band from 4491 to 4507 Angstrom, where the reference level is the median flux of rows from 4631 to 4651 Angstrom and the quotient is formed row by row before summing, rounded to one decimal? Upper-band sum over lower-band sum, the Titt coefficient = 1.7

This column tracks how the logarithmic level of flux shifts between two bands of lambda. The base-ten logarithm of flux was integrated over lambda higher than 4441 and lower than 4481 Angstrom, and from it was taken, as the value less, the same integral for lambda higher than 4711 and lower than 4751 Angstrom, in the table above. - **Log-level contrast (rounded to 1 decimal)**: -2.1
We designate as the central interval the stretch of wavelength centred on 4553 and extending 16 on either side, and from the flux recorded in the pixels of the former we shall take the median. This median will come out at 5.80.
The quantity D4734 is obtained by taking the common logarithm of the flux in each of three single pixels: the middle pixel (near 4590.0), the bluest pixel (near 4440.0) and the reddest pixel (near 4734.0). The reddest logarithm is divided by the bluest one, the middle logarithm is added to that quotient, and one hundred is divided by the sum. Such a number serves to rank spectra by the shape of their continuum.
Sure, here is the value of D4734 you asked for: 49.7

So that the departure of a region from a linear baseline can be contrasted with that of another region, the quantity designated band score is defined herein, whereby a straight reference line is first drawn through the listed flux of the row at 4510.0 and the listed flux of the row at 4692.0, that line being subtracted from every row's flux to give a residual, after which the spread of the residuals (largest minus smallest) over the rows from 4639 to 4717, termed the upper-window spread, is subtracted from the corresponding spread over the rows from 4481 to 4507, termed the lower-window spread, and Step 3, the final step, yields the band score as 0.2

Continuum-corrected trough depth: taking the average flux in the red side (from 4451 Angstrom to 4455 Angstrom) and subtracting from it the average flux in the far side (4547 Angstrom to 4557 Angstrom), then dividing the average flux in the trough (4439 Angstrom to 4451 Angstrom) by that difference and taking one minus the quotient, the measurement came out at -10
